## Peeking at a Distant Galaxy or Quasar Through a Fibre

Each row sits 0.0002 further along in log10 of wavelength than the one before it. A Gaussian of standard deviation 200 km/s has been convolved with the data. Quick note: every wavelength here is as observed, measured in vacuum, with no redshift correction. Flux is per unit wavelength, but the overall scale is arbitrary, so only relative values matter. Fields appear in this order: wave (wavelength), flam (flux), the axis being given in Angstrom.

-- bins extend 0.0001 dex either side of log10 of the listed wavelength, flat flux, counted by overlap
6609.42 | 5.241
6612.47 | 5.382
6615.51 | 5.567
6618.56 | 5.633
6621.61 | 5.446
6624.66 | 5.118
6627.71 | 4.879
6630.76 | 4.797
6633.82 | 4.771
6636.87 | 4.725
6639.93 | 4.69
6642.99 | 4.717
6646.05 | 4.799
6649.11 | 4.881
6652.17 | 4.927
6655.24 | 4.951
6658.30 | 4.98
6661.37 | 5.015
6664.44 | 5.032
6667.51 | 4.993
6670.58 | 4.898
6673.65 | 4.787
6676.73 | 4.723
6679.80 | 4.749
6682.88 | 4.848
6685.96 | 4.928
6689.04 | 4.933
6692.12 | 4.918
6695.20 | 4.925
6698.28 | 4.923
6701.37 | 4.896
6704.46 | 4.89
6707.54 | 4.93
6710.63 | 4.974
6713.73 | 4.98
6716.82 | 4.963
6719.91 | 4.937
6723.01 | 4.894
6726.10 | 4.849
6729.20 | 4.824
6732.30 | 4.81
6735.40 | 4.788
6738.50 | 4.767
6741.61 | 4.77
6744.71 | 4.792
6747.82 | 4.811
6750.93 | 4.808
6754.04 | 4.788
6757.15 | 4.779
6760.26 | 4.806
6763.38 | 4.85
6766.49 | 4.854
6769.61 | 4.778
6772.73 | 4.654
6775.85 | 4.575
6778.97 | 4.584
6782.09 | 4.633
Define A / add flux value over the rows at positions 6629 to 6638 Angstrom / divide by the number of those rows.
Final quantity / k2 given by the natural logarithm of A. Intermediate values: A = 4.76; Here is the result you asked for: 1.56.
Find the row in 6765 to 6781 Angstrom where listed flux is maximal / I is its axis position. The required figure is 6766.49 Angstrom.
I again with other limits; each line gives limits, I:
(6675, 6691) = 6689.04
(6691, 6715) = 6713.73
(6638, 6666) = 6664.44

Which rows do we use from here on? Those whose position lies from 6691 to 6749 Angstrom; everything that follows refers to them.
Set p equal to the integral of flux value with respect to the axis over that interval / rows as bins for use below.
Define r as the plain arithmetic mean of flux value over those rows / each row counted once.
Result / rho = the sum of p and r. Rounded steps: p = 283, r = 4.88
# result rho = 288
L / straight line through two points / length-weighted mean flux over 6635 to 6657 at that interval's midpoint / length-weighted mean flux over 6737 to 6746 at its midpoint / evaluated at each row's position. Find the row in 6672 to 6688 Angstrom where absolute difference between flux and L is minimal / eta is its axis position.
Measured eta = 6673.65 Angstrom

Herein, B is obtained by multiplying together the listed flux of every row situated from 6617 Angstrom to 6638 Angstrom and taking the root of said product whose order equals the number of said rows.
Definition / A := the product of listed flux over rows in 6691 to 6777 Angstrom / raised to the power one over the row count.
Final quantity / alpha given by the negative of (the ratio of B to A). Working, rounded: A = 4.84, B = 5.0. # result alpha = -1.04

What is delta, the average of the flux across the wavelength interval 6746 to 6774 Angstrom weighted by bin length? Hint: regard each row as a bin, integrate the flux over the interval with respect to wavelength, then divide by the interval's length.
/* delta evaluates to 4.79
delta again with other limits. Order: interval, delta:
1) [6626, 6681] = 4.85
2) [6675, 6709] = 4.88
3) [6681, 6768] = 4.86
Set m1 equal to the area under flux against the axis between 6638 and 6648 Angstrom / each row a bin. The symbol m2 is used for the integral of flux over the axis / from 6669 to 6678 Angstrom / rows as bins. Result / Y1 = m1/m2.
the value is 1.10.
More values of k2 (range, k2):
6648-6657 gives 1.59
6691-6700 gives 1.59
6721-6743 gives 1.57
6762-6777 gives 1.56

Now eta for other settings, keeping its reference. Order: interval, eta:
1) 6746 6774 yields 6757.15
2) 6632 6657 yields 6646.05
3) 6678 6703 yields 6682.88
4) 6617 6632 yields 6630.76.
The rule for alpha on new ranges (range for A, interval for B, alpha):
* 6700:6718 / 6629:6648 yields -0.96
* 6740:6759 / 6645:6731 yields -1.02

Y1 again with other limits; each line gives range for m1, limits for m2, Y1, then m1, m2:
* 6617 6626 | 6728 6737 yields 1.12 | 49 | 43.3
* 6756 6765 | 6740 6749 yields 1.01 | 43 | 43.1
